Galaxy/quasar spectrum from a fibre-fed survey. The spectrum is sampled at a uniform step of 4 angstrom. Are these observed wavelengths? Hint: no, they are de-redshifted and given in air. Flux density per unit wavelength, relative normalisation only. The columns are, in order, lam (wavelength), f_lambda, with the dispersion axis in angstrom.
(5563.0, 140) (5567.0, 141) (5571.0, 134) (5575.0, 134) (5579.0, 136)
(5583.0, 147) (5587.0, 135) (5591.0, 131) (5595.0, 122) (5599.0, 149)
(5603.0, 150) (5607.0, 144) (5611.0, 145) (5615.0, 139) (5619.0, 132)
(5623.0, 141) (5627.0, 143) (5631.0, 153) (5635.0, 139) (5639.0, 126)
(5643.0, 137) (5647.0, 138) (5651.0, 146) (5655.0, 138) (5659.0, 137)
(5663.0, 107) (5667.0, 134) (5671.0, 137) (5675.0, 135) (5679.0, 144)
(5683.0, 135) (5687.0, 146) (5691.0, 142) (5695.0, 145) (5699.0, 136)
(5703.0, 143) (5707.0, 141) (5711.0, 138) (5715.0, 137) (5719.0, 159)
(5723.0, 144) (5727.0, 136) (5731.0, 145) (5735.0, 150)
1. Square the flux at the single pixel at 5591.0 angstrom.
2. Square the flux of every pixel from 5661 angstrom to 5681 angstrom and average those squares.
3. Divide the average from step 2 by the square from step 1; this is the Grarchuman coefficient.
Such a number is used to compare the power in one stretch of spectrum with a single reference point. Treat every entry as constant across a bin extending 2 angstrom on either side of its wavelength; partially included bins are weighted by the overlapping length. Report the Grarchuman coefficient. 1.02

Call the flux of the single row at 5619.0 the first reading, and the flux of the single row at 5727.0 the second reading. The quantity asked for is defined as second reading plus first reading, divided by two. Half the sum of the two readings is 134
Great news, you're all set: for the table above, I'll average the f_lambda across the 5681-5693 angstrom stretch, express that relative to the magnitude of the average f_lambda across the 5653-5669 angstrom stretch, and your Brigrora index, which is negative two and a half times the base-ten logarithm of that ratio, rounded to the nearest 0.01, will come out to -0.10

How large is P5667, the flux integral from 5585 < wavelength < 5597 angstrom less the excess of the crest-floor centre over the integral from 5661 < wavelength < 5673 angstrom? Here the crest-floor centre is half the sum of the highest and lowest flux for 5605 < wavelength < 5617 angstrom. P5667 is 2922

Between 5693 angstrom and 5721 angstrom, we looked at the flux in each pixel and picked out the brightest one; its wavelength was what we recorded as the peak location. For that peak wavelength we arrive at 5719.0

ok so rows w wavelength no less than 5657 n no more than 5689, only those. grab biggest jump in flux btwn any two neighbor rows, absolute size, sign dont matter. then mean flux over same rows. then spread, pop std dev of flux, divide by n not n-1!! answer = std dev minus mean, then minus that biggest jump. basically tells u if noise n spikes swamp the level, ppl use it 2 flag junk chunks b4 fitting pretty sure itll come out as -153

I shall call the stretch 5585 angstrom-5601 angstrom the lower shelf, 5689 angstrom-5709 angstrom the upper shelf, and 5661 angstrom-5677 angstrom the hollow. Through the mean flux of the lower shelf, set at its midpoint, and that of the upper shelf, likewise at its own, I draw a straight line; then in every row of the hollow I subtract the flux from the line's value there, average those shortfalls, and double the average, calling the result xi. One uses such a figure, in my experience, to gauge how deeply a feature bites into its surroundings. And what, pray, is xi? 22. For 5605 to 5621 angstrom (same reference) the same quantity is -9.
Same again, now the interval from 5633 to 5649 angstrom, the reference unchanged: 5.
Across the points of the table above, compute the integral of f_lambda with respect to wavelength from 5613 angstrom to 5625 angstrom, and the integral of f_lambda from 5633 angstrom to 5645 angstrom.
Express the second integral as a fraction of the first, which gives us 0.98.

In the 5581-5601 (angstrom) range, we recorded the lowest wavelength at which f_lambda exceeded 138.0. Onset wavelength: 5583.0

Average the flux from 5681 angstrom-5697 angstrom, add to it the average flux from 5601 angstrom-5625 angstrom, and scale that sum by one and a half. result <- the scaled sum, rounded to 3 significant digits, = 426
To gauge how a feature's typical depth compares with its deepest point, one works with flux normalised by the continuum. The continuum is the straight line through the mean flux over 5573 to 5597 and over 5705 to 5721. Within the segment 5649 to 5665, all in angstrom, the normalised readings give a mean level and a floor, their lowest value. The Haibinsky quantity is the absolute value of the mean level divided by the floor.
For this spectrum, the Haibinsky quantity 1.24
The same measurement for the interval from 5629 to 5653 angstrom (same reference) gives 1.11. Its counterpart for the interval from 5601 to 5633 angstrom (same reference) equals 1.09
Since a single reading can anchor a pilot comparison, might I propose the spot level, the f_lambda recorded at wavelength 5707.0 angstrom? 141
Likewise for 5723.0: 144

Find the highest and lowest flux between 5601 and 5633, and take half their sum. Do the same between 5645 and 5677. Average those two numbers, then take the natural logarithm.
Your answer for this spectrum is 4.90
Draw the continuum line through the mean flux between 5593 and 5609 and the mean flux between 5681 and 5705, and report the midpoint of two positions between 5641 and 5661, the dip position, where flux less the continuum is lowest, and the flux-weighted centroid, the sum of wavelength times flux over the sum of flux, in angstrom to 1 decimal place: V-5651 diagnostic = 5647.0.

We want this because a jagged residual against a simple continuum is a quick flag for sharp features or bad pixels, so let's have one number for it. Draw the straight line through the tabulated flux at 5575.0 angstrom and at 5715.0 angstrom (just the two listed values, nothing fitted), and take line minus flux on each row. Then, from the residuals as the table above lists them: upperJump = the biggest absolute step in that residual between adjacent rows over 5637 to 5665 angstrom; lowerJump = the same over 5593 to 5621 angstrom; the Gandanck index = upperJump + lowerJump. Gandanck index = 57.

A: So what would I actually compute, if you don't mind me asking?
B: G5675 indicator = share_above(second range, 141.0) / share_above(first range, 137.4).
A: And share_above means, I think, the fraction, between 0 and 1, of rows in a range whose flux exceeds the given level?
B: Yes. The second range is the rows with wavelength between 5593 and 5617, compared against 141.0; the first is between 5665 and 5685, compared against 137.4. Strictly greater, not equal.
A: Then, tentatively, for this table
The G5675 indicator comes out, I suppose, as 3.3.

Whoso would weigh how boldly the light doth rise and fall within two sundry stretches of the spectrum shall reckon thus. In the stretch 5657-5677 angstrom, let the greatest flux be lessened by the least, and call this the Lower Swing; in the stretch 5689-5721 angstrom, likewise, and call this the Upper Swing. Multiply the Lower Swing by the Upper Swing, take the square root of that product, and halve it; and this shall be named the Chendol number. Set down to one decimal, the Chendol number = 13.1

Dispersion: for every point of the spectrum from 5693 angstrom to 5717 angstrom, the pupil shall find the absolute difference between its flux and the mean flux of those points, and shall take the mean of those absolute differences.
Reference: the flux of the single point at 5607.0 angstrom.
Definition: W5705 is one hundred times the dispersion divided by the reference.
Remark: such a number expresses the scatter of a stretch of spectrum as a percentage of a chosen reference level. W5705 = 2.1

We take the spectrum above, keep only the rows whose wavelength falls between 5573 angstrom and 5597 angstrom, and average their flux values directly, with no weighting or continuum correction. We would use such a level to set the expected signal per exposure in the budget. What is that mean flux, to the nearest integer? 134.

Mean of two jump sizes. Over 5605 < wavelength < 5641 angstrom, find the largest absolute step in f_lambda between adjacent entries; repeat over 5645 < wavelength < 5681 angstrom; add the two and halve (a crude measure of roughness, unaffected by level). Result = 22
